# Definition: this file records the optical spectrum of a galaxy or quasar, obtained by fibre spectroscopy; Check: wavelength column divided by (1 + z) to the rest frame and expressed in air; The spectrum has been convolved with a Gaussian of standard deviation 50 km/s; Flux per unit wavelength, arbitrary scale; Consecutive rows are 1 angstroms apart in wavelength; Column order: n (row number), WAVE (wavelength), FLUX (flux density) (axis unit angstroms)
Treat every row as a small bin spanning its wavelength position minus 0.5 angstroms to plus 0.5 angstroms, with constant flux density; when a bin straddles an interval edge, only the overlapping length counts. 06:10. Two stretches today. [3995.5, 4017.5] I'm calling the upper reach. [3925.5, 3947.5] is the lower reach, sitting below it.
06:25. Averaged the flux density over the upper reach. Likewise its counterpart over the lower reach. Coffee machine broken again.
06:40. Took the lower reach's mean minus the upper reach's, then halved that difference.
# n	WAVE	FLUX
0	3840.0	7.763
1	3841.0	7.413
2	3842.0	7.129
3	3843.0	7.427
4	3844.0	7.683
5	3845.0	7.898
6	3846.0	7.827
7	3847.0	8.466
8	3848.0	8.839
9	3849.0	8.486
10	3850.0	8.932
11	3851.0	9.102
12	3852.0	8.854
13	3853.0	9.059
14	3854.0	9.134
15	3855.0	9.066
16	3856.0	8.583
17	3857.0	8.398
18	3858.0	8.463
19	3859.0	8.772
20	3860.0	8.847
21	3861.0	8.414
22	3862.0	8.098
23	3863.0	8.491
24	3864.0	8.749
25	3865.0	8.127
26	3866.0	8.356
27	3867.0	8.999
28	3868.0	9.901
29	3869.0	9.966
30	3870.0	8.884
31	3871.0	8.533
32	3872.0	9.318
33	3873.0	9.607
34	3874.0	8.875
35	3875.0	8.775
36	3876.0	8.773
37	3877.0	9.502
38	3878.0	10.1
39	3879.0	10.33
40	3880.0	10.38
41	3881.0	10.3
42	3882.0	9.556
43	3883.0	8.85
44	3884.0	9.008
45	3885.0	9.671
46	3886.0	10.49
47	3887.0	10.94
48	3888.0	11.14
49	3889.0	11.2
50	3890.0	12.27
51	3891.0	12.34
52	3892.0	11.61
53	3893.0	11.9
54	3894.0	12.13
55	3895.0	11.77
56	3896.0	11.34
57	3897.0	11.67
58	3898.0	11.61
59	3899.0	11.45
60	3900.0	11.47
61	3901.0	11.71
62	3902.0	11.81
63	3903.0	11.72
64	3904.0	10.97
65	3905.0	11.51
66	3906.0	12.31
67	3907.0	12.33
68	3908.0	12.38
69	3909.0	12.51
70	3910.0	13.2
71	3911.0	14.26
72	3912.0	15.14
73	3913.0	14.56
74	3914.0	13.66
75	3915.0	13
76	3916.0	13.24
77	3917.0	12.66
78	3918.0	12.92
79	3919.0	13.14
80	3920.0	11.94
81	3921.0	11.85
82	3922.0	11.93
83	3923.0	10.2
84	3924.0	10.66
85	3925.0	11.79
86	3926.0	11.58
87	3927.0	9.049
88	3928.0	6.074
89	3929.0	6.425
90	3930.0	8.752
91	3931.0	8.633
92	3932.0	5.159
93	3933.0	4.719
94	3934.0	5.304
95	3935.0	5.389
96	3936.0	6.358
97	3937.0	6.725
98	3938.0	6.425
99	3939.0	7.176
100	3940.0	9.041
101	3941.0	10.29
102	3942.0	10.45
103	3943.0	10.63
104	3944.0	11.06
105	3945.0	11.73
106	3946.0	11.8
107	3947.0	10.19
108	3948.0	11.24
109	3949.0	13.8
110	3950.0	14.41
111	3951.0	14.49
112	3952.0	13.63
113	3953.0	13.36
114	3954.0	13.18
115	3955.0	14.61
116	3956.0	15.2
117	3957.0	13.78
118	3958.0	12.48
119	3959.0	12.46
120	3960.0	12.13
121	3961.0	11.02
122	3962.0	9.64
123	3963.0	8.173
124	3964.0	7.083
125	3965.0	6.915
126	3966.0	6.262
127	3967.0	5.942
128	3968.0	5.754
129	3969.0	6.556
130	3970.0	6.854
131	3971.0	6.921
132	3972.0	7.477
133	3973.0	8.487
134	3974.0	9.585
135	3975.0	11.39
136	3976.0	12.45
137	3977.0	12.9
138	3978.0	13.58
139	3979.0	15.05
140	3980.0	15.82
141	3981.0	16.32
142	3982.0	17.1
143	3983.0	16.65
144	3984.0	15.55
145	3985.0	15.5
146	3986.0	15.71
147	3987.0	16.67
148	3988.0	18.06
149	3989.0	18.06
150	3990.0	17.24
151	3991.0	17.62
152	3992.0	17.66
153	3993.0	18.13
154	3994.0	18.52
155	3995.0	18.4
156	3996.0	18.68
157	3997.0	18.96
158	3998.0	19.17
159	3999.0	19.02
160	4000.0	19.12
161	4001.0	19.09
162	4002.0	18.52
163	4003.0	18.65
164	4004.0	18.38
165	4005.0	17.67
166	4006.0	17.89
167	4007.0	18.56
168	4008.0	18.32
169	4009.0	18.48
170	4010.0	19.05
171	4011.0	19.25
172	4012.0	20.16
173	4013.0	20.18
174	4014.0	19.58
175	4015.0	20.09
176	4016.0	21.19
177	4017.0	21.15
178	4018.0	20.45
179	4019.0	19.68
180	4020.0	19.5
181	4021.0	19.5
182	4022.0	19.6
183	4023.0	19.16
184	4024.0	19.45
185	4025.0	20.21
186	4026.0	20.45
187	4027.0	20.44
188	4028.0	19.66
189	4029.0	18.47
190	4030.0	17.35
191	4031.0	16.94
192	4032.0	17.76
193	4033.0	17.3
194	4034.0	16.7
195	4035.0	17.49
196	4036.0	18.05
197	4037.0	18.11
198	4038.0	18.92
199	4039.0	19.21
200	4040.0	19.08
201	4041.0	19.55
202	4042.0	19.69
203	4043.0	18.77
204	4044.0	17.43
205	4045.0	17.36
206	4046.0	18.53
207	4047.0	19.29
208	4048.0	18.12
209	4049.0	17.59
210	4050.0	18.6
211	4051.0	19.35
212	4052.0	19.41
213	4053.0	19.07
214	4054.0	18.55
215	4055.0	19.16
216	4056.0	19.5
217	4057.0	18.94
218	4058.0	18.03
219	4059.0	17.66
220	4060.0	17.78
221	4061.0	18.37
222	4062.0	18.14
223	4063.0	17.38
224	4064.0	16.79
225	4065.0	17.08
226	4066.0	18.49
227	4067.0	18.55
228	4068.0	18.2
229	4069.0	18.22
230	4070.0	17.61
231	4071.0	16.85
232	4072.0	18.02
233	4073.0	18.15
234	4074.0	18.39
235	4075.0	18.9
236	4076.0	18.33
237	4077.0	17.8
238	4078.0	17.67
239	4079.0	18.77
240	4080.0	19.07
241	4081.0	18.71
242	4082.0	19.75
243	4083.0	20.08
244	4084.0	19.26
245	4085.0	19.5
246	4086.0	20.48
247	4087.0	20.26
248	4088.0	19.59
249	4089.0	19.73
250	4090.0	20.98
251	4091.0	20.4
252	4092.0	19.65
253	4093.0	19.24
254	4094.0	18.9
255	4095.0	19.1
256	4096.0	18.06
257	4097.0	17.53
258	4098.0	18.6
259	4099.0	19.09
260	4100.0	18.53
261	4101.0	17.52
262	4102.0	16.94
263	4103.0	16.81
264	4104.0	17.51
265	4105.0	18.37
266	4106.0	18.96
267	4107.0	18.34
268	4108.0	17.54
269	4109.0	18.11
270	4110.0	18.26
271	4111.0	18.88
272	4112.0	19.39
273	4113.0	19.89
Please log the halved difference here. -5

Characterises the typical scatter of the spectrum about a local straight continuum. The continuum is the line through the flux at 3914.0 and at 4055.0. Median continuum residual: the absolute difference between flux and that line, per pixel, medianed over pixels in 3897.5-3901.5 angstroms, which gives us 1.53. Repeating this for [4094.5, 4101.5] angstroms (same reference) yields 2.39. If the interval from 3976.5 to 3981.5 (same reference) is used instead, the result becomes 1.15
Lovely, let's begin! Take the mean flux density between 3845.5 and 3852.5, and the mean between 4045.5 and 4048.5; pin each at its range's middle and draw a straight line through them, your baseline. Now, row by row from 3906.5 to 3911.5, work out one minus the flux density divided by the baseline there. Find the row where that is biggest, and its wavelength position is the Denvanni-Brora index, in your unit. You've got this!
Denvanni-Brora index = 3908.0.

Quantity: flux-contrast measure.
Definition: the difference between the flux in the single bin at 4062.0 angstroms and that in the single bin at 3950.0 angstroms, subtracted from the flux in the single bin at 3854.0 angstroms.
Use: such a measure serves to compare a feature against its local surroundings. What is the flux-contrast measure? 5.4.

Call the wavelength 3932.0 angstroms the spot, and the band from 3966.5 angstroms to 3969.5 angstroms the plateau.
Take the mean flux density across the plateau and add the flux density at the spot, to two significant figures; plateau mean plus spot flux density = 11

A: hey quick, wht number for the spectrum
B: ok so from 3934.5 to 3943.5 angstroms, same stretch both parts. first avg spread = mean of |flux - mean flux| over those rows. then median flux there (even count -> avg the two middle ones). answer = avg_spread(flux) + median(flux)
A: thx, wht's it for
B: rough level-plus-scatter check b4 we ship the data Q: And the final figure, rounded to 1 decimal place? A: 9.0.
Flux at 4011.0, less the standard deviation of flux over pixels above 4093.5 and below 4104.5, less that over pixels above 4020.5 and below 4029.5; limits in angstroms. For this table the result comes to 17.8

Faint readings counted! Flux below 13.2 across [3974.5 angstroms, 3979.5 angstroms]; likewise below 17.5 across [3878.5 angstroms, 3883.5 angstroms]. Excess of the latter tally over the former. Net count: 2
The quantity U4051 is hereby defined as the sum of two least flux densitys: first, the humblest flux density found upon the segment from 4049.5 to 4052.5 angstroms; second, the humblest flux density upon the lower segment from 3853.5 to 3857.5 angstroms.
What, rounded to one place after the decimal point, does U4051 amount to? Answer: 27.0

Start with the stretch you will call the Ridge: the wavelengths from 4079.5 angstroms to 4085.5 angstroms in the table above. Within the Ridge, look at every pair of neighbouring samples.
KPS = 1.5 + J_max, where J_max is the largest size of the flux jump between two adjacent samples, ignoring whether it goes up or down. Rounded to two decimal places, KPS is 2.54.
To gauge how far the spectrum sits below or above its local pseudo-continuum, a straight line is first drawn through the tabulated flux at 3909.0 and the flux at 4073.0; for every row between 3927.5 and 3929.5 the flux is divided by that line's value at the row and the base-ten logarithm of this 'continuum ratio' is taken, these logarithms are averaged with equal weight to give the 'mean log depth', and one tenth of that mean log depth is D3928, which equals -0.032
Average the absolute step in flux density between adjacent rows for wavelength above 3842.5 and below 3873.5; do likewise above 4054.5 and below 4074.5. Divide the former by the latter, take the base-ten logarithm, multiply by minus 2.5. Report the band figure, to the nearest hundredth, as 0.38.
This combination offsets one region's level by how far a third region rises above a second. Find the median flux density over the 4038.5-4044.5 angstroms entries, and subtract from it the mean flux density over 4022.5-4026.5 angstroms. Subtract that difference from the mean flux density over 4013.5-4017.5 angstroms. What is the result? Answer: 21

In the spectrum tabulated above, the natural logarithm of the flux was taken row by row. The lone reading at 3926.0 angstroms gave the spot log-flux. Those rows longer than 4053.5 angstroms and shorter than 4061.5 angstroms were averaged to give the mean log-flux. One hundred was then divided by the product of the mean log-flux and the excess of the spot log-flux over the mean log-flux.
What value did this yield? -73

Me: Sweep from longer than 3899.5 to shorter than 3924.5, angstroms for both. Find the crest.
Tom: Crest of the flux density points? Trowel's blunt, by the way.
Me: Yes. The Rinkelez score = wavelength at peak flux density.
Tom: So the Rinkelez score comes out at 3912.0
